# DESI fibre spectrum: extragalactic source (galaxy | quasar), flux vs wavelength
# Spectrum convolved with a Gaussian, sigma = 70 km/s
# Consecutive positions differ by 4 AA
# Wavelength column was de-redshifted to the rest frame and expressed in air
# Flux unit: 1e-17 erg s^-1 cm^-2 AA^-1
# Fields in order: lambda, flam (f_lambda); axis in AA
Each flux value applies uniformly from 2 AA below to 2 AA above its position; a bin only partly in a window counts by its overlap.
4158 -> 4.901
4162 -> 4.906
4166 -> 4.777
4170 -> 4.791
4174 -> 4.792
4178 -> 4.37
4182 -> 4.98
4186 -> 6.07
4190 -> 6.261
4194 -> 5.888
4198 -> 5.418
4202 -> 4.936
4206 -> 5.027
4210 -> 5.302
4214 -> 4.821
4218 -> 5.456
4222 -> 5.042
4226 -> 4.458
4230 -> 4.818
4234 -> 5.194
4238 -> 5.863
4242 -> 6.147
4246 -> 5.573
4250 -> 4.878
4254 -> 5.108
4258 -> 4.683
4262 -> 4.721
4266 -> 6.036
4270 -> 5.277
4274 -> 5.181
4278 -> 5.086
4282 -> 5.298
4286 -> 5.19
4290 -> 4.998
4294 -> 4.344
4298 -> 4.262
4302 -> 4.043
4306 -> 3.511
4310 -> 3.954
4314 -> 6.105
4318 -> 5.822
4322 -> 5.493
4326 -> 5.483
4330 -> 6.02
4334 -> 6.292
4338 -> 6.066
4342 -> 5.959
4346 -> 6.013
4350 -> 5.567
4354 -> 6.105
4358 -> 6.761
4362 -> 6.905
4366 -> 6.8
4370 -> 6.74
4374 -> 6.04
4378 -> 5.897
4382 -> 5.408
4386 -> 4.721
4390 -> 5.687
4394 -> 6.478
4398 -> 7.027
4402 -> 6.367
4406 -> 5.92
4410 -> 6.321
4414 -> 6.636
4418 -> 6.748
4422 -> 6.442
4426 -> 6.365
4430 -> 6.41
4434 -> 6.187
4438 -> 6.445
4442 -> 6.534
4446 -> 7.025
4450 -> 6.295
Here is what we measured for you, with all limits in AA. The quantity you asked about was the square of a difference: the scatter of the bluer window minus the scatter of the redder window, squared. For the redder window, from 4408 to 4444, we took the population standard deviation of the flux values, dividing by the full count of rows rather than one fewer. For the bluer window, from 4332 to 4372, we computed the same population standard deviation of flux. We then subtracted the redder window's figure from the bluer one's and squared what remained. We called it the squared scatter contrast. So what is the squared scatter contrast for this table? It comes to 0.07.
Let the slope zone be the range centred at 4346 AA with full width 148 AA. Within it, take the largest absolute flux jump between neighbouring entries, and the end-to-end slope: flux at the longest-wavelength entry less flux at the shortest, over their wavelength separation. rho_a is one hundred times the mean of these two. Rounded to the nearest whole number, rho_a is 108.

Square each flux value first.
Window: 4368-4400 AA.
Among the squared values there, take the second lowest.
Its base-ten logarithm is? 1.47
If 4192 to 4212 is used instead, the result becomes 1.40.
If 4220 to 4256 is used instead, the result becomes 1.37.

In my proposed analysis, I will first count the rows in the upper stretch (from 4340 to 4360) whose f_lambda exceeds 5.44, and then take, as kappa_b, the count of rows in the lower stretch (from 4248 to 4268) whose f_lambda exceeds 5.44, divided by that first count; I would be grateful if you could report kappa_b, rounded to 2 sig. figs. 0.20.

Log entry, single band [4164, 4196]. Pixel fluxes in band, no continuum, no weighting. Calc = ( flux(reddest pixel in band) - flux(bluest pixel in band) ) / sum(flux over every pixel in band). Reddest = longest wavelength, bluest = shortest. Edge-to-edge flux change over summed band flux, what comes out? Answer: 0.026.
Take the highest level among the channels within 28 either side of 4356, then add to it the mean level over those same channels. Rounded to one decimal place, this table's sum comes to 13.1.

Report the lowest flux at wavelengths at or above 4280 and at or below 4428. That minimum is 3.511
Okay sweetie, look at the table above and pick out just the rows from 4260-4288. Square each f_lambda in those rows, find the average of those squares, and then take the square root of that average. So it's 5.27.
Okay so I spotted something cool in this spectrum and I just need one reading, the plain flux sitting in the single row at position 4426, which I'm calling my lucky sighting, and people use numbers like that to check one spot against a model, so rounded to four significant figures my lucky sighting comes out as 6.365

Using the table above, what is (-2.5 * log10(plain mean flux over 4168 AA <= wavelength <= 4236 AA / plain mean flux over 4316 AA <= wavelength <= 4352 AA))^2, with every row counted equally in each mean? 0.019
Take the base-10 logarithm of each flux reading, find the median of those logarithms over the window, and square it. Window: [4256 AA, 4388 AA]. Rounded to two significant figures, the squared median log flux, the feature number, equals 0.55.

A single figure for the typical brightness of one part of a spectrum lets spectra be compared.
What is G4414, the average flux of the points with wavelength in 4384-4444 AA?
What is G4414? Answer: 6.29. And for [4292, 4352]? 5.26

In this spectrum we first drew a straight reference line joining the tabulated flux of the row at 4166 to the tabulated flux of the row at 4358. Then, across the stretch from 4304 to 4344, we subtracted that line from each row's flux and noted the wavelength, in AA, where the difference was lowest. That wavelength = 4306 AA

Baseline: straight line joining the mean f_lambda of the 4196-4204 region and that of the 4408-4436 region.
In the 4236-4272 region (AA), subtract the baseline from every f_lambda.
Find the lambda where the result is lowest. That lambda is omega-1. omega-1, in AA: 4258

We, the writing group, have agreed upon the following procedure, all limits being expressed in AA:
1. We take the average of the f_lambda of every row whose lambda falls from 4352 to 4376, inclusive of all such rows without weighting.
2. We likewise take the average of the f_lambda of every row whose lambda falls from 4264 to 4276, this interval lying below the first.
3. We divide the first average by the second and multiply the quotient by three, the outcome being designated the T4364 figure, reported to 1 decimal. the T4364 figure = 3.6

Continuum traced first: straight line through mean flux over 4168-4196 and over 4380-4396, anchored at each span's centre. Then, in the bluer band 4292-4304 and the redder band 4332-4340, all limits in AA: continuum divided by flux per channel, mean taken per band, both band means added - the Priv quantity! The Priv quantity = 2.19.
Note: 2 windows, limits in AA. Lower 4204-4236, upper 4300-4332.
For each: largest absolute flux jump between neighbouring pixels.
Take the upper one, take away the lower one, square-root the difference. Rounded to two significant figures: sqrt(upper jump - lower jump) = 1.2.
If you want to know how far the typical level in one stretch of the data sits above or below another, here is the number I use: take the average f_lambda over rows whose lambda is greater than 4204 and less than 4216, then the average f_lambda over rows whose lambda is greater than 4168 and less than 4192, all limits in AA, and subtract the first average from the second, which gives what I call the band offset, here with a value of 0.2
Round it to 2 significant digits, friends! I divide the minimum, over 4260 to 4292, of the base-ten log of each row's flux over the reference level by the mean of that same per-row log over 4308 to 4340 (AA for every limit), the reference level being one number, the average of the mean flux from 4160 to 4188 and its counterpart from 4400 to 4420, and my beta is 14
